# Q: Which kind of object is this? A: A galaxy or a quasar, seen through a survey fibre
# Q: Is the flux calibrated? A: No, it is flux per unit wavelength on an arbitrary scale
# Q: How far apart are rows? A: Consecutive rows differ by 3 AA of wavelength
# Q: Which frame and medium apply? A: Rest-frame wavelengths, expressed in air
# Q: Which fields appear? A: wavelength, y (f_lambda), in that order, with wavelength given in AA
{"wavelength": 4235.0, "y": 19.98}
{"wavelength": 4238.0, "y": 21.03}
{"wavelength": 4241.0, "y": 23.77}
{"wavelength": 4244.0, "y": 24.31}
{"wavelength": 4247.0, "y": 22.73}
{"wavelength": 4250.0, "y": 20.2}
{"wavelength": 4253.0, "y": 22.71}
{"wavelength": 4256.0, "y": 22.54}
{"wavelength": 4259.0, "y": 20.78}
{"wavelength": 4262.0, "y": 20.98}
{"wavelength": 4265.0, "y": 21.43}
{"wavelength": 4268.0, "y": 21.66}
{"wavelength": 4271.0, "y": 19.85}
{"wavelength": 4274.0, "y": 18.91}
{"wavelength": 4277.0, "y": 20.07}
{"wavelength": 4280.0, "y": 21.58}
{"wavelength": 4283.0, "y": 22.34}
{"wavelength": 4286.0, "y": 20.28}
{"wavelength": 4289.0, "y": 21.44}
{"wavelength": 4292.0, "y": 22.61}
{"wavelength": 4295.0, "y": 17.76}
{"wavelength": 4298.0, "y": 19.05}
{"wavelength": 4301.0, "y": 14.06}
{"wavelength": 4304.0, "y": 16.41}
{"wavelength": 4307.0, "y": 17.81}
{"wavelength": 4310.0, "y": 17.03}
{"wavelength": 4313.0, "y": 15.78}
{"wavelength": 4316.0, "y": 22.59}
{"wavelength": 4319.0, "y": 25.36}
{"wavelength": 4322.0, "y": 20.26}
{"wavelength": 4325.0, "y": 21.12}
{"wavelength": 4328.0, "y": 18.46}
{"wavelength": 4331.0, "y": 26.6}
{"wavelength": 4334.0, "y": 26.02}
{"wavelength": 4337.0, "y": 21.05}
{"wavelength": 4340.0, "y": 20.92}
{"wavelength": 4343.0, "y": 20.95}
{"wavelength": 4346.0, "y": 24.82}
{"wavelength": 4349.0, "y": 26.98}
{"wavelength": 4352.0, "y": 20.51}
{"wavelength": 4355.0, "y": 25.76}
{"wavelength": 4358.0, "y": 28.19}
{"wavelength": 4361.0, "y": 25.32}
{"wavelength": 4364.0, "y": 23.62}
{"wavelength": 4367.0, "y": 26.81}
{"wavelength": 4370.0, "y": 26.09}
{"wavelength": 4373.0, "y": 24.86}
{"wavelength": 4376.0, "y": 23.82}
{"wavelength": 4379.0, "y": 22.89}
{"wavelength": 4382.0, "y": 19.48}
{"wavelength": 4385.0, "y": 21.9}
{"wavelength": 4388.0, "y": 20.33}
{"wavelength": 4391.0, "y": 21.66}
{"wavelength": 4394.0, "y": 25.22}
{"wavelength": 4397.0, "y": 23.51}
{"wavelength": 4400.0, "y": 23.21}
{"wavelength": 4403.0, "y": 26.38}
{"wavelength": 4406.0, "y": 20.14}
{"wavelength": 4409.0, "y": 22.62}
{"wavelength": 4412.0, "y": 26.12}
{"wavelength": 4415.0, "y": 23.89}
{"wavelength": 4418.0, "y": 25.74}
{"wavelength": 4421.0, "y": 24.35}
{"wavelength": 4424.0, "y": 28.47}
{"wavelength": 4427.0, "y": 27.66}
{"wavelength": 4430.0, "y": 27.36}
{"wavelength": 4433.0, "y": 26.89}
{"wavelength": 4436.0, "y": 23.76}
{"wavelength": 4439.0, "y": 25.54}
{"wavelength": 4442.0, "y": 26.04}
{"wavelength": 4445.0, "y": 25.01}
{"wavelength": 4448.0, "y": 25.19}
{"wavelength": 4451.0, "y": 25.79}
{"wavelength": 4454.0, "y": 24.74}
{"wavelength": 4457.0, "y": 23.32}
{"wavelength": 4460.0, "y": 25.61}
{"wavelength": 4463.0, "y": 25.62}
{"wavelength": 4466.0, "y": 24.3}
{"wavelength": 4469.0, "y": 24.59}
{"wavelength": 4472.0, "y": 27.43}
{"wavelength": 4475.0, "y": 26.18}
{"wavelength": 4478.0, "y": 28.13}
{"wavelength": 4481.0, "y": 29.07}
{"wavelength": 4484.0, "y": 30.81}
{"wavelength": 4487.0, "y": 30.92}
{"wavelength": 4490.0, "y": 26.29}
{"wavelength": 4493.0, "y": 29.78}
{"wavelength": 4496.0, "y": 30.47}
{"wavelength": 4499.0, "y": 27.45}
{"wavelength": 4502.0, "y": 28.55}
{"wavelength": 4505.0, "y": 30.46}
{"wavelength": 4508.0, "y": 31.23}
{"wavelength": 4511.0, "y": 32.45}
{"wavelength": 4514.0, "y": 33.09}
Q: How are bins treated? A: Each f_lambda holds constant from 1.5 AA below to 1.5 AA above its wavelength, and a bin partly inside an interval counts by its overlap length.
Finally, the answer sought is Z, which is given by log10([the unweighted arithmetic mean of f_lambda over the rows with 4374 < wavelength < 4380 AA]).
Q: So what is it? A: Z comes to 1.37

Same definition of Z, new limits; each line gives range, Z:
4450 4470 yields 1.40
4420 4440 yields 1.42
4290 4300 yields 1.30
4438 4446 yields 1.41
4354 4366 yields 1.41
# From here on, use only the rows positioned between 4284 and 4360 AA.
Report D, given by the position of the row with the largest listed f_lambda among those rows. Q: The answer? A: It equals 4358.0 AA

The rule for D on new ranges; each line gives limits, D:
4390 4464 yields 4424.0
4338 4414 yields 4358.0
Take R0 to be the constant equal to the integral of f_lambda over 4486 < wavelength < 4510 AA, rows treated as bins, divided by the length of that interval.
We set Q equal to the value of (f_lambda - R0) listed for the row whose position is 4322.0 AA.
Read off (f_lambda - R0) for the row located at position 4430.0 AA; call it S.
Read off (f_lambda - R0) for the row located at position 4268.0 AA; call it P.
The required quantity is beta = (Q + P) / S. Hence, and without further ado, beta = 8.2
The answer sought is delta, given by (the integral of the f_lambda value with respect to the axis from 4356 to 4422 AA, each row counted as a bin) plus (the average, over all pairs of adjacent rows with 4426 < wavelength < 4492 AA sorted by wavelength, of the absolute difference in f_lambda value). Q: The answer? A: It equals 1580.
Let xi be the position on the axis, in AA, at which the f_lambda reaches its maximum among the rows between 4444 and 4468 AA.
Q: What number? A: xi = 4451.0 AA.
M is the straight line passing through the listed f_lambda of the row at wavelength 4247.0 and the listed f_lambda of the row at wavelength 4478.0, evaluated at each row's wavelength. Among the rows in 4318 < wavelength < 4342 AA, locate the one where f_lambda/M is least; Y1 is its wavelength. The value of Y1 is 4328.0 AA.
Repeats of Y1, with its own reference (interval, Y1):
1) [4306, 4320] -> 4313.0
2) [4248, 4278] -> 4274.0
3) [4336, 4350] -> 4343.0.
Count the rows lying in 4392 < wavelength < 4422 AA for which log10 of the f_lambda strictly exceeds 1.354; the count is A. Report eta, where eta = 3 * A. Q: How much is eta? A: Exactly 27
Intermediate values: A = 9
